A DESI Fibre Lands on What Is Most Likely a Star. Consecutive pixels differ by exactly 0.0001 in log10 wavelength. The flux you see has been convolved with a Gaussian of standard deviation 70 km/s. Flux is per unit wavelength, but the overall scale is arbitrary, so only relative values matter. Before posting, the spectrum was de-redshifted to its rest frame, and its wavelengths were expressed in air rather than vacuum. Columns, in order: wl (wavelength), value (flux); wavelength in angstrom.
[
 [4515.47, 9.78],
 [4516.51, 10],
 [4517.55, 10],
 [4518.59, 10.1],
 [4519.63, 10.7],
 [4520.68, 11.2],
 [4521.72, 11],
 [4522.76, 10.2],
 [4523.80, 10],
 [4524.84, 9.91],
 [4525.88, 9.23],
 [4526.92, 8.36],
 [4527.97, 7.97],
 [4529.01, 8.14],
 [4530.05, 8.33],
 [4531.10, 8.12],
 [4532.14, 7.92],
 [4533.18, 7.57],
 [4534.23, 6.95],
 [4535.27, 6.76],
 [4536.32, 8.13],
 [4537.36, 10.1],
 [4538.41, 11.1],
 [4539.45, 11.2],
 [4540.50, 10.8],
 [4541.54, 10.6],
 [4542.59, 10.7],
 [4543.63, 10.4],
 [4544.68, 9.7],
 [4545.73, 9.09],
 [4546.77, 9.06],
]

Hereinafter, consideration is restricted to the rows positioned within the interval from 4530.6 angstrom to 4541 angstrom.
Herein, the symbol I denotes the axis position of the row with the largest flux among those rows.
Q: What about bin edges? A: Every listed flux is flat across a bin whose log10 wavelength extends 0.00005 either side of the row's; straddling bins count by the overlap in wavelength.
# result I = 4539.45 angstrom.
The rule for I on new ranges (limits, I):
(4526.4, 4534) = 4526.92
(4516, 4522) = 4520.68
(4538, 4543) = 4539.45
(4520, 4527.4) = 4520.68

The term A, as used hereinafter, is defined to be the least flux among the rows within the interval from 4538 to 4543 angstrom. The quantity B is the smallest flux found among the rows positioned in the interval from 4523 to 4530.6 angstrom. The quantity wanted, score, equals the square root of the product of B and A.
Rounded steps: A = 10.6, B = 7.97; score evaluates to 9.2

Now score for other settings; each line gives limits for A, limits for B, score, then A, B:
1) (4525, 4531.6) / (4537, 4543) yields 9.0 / 7.97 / 10.1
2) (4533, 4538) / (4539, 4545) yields 8.1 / 6.76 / 9.7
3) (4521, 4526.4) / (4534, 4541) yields 7.9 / 9.23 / 6.76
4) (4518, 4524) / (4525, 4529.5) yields 8.9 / 10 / 7.97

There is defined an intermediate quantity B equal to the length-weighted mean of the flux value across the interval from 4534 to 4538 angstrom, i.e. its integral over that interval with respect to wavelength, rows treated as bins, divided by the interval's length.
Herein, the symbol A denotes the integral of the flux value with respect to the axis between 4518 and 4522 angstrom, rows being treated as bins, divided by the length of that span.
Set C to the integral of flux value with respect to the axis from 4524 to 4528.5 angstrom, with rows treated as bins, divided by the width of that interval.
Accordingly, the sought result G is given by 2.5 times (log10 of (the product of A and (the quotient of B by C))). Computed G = 2.5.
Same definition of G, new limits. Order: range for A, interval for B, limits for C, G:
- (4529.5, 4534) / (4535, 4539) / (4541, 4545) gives 2.1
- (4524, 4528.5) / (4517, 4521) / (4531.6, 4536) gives 2.8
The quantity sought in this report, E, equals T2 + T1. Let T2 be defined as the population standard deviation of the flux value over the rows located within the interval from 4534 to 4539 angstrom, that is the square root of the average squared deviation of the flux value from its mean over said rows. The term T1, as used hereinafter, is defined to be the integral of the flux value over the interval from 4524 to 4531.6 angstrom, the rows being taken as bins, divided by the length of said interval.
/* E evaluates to 10.4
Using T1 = 8.6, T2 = 1.7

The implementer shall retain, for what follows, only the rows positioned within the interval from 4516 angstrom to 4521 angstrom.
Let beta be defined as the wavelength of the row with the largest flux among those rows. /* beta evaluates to 4520.68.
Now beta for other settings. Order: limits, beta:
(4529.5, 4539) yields 4538.41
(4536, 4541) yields 4539.45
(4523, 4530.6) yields 4523.80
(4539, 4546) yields 4539.45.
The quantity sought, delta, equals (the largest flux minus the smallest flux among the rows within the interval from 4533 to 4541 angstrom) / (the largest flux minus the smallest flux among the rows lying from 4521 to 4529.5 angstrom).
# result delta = 1.5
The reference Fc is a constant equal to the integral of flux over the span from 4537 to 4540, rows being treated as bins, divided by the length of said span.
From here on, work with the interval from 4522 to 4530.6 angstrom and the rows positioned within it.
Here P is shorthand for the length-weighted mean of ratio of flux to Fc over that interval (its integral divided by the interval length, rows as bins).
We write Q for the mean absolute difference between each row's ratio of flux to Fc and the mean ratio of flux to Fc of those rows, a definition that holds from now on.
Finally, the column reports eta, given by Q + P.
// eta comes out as 0.91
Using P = 0.838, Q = 0.08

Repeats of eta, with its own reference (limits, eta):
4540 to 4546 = 1.00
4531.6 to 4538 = 0.81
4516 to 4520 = 0.96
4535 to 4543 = 1.04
